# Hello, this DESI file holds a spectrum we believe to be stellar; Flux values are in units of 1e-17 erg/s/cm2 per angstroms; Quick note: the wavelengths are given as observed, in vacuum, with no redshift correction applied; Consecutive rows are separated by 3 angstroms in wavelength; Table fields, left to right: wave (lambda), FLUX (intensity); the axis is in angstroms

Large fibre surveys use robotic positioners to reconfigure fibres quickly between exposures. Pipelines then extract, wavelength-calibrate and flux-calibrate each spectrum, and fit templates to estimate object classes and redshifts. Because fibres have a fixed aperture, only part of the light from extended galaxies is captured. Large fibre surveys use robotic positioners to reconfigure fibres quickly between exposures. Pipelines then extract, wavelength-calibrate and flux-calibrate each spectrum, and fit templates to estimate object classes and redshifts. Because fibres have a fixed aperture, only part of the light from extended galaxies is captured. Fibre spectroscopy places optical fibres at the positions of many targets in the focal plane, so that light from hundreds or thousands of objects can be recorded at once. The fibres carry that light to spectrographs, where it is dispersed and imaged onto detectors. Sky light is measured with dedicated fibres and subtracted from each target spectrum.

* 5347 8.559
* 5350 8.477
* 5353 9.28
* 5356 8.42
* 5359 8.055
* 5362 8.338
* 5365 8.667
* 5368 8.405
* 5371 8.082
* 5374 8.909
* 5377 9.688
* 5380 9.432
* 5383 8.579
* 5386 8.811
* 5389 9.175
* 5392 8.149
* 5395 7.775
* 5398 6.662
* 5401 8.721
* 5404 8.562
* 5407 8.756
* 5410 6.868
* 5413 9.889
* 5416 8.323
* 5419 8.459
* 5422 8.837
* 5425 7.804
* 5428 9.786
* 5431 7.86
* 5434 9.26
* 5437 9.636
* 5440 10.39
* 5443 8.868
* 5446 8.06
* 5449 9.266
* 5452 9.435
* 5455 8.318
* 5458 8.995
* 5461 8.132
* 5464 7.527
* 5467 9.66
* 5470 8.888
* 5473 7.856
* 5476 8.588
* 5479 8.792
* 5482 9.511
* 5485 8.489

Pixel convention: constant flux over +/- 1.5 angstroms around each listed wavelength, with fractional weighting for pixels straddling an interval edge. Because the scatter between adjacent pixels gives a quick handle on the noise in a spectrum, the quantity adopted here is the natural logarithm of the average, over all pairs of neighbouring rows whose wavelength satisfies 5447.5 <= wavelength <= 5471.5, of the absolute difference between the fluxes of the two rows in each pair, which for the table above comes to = -0.1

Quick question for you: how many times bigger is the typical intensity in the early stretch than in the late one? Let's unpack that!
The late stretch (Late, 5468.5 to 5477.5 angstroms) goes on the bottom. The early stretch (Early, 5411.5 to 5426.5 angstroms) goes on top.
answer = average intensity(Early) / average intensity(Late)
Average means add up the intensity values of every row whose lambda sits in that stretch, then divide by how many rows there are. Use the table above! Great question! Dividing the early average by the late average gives 1.03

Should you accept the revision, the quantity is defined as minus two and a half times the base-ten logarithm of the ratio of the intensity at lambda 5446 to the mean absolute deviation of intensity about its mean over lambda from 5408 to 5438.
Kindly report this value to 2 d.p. -2.50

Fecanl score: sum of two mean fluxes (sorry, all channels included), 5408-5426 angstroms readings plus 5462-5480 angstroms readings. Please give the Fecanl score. 16.92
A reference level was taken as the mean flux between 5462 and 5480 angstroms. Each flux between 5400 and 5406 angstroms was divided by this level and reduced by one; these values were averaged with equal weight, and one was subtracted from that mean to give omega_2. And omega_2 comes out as -0.99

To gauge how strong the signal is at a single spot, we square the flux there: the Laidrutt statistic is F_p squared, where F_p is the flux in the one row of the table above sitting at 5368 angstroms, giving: 71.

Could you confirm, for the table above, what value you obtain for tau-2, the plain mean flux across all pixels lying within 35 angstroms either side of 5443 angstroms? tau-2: 8.73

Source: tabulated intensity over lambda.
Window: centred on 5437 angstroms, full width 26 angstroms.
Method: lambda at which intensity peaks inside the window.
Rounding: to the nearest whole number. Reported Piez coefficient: 5440 angstroms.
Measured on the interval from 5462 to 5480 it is 5467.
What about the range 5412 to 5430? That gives 5413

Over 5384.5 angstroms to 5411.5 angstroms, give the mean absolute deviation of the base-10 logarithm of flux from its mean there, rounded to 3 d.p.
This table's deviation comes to 0.039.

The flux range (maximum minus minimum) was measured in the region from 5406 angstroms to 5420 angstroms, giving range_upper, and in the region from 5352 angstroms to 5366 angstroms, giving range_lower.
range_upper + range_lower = 4.25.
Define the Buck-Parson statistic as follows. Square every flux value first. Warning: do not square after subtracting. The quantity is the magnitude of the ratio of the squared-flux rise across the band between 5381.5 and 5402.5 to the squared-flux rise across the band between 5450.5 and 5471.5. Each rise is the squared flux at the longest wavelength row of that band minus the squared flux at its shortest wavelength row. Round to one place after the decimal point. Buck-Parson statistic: 0.2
